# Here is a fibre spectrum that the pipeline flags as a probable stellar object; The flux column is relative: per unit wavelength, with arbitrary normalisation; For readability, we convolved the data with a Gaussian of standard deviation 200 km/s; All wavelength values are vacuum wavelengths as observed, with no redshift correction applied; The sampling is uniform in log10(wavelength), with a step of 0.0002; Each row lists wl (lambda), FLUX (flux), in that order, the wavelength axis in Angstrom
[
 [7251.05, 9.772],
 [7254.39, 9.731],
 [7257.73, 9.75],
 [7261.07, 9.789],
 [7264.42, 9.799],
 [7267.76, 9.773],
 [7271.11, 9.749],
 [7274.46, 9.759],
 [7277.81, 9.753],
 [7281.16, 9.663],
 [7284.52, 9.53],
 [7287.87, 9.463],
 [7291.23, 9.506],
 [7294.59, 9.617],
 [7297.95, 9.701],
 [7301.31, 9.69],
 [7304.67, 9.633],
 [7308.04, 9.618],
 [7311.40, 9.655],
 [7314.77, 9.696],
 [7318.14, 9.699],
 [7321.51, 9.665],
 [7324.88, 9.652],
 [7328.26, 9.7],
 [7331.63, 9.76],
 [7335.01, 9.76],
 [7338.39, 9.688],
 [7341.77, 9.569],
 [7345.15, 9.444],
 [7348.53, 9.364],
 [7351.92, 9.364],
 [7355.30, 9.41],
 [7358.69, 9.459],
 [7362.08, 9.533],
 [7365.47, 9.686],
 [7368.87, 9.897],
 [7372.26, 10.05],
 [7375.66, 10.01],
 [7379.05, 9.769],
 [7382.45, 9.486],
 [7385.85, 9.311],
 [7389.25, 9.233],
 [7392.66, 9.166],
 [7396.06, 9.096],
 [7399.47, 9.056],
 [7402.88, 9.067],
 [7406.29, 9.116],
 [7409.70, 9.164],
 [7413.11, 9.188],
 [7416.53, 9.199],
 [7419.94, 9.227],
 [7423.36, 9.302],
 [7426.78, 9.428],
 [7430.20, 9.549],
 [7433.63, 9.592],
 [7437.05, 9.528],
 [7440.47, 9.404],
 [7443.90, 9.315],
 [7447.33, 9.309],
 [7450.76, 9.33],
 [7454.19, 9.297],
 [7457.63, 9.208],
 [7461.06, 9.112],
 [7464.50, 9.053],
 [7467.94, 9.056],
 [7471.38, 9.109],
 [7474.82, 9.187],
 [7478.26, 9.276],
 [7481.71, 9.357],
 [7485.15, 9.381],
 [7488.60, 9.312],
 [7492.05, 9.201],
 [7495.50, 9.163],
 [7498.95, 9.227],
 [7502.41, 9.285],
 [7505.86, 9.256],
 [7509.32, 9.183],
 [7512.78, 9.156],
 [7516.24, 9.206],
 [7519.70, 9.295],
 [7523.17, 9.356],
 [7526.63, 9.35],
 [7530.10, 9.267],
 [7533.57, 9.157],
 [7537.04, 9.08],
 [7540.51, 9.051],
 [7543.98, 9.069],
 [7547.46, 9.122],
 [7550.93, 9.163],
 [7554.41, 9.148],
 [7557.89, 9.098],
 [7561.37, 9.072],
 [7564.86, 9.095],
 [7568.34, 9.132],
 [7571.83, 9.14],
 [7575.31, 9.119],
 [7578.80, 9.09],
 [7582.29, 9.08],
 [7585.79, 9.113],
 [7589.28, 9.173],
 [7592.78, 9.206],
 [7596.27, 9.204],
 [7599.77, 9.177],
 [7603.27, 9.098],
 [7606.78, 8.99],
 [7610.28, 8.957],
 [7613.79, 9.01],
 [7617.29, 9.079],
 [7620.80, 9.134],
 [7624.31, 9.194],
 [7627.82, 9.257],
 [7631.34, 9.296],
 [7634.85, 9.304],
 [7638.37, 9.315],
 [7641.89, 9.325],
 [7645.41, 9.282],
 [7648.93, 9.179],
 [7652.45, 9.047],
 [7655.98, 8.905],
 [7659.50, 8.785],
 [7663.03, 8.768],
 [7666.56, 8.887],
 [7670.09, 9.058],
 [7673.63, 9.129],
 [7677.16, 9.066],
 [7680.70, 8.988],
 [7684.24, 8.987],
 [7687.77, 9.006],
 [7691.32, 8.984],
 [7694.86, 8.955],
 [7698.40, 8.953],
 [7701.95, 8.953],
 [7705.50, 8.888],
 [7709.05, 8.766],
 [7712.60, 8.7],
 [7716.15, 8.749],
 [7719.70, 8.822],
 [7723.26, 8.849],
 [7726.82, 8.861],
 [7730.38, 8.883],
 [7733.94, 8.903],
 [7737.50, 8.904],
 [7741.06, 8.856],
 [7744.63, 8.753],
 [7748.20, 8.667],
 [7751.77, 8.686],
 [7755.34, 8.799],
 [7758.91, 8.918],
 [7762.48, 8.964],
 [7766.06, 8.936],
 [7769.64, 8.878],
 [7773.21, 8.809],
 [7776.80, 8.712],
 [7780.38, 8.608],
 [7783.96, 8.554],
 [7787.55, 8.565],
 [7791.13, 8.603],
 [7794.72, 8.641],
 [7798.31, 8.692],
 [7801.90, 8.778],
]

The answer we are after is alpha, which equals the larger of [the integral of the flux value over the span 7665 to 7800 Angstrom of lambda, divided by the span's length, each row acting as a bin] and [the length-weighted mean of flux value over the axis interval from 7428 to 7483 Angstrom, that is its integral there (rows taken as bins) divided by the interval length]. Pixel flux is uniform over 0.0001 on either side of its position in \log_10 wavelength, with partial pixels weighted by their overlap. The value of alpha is 9.29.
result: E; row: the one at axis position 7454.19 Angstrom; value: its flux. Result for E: 9.297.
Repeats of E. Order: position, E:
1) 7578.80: 9.09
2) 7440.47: 9.404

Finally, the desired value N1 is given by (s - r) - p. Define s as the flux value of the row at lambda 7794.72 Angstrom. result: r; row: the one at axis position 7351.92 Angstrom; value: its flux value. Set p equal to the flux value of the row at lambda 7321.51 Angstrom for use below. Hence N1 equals -10.39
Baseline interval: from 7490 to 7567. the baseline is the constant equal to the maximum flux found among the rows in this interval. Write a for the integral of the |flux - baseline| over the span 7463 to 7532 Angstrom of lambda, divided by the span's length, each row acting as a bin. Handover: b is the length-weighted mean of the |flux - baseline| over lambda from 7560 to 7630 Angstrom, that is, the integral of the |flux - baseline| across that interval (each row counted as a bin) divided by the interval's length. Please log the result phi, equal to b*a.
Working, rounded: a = 0.12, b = 0.24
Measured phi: 0.030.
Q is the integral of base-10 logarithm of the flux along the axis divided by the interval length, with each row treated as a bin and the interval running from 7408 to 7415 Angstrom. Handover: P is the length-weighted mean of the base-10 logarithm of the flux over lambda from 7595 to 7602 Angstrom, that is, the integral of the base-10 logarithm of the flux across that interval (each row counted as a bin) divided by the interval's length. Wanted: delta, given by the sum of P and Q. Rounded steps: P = 0.963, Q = 0.962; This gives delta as 1.93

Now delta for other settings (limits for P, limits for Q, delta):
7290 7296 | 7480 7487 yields 1.95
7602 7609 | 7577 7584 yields 1.91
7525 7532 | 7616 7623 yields 1.93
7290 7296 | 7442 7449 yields 1.95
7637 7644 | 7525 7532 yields 1.94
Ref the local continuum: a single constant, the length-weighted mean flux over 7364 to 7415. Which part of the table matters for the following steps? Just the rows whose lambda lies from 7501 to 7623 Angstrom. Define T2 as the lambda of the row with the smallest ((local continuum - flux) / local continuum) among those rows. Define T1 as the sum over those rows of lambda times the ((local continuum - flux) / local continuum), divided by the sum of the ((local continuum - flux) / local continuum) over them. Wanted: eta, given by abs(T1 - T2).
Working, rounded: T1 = 7568.6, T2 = 7523.17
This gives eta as 45.4 Angstrom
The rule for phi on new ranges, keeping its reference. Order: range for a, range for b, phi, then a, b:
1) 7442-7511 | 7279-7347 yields 0.036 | 0.13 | 0.28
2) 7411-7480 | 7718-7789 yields 0.081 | 0.14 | 0.56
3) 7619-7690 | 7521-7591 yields 0.055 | 0.26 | 0.21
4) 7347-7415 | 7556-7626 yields 0.061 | 0.25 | 0.25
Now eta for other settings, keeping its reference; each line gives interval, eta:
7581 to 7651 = 31.1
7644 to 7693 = 23.9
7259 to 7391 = 54.5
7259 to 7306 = 15.1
